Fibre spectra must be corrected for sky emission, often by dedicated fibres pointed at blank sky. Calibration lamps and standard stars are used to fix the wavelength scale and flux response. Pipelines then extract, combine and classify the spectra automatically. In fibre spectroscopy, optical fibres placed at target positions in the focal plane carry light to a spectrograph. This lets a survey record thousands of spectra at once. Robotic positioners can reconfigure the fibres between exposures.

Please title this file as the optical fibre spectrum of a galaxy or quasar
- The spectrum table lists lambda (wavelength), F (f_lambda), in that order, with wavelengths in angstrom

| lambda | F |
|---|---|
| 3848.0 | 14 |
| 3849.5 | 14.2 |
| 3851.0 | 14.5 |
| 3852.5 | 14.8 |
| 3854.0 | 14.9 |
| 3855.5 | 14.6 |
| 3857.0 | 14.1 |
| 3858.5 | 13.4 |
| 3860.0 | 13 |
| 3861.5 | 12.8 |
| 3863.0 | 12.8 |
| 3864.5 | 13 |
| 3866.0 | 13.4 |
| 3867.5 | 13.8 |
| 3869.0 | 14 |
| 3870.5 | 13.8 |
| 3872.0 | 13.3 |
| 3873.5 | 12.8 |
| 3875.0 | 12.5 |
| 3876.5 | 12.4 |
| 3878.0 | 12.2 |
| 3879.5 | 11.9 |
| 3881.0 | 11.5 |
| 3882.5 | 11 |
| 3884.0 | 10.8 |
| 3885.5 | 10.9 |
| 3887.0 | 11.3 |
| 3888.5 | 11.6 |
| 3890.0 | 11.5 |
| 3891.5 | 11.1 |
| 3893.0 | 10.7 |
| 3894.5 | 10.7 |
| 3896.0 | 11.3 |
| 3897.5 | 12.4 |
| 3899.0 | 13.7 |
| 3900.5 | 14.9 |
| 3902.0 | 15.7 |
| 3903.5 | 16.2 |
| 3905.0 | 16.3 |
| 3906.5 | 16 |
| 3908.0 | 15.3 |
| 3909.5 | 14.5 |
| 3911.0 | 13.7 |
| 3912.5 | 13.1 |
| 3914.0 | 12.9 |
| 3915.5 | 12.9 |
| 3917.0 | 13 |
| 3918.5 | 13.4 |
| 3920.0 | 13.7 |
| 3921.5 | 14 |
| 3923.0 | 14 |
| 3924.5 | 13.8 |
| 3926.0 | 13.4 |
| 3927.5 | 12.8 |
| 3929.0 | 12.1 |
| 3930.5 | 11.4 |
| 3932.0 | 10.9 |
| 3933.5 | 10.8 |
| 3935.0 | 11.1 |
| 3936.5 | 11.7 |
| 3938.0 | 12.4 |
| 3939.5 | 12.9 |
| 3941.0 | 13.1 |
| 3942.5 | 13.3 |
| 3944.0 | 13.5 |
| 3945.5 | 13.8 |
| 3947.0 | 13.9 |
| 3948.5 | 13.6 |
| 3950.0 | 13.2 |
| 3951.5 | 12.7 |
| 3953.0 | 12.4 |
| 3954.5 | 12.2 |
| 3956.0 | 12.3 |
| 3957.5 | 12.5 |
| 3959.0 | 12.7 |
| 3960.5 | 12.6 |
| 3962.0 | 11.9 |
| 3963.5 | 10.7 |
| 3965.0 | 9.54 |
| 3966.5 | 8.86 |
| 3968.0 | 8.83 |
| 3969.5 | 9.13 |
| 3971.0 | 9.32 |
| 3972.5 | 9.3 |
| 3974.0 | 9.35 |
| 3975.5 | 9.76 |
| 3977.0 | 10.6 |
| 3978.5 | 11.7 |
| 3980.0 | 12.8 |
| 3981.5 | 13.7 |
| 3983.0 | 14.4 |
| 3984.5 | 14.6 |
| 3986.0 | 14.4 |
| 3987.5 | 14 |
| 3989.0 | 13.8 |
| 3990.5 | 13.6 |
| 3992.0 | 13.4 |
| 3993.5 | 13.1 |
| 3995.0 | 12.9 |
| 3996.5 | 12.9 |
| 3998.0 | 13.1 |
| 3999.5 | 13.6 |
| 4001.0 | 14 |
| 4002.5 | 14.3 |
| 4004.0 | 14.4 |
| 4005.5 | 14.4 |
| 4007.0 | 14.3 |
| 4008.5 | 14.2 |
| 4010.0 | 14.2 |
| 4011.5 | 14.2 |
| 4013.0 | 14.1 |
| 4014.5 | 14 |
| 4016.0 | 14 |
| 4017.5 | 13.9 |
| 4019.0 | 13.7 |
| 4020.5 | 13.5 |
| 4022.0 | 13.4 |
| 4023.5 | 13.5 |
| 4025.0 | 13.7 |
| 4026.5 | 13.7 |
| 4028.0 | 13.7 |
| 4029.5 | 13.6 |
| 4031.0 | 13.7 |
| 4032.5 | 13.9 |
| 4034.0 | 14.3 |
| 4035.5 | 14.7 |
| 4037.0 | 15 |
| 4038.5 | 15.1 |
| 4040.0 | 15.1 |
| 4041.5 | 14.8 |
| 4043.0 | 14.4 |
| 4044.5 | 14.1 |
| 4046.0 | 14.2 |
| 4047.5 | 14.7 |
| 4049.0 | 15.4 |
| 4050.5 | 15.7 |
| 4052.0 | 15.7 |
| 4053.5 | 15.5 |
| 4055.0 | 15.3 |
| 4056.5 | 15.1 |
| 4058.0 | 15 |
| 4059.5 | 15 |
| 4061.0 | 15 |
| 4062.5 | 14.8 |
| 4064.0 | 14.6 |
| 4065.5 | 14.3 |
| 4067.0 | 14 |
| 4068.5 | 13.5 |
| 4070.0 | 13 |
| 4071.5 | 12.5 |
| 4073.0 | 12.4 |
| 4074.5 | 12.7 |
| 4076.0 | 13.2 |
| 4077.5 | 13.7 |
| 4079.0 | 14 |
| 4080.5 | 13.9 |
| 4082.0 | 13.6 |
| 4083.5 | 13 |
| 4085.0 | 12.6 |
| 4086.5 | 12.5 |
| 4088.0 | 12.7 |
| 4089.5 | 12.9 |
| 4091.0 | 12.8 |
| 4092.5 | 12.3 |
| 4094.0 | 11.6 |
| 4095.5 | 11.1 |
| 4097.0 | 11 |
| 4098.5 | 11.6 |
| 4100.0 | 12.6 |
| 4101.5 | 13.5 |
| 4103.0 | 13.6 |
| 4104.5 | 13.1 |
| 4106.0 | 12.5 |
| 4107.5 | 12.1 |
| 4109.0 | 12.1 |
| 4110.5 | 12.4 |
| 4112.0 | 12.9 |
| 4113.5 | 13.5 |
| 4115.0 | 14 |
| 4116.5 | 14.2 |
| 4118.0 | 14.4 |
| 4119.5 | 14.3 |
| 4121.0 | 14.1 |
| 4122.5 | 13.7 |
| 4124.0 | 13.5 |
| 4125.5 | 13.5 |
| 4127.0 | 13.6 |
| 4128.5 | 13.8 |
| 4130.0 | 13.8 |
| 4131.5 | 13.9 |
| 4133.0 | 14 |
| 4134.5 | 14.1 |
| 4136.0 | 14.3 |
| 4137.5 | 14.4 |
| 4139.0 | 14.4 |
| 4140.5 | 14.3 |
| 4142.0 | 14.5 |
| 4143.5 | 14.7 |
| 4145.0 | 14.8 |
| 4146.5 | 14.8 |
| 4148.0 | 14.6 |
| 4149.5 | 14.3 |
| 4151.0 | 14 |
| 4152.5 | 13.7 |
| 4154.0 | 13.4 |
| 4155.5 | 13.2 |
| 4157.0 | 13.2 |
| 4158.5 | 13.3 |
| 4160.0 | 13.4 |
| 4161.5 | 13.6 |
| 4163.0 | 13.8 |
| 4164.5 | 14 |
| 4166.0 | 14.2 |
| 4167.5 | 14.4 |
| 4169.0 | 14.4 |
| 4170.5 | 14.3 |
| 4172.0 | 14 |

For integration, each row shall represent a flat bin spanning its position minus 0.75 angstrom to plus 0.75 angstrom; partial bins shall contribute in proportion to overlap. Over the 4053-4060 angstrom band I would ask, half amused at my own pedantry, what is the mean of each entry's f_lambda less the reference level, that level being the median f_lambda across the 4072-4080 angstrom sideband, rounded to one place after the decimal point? 2.0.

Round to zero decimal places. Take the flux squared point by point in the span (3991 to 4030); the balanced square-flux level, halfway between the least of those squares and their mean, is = 178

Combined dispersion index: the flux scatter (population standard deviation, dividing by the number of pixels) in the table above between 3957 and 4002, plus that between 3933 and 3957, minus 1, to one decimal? 1.8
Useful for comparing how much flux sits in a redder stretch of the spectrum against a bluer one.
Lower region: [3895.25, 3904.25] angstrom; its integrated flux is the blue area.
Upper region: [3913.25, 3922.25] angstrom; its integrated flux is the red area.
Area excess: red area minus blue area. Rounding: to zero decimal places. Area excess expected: -6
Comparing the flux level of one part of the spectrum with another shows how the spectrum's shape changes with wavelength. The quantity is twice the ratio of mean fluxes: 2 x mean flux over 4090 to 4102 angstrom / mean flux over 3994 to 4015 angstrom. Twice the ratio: 1.74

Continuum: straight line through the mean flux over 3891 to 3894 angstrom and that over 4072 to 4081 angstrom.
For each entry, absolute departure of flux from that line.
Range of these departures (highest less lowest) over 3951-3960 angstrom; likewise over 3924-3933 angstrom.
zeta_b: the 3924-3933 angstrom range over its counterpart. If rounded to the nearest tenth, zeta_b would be 4.6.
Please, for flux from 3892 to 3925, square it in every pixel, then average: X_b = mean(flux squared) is 191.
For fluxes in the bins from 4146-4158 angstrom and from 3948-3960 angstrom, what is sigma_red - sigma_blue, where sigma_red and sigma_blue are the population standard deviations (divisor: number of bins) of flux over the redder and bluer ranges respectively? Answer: 0.14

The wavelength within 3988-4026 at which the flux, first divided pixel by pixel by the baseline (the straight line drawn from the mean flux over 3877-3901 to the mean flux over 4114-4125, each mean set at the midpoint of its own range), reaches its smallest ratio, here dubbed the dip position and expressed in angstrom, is 3996.5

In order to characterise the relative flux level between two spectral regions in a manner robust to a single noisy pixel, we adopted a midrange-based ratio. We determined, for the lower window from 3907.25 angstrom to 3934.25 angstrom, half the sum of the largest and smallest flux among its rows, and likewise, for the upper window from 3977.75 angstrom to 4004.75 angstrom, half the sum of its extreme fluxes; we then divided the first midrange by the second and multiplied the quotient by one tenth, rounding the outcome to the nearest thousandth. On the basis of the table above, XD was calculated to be 0.099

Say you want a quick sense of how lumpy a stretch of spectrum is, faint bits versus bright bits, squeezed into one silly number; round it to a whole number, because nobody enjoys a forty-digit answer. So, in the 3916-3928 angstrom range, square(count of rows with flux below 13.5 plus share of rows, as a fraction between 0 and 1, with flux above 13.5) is 20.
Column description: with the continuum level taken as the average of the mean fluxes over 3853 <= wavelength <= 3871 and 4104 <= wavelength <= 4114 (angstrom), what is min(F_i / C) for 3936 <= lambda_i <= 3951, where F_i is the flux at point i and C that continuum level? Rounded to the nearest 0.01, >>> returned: 0.89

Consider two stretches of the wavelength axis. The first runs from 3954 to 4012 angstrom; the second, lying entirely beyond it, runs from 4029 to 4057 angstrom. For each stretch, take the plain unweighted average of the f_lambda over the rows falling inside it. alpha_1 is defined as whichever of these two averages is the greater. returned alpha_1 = 14.8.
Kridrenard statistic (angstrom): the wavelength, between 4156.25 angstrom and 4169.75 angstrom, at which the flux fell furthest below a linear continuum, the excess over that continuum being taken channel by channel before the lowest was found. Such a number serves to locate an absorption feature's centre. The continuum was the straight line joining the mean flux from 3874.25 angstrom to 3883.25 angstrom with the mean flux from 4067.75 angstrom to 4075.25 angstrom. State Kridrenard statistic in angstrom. 4157.0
